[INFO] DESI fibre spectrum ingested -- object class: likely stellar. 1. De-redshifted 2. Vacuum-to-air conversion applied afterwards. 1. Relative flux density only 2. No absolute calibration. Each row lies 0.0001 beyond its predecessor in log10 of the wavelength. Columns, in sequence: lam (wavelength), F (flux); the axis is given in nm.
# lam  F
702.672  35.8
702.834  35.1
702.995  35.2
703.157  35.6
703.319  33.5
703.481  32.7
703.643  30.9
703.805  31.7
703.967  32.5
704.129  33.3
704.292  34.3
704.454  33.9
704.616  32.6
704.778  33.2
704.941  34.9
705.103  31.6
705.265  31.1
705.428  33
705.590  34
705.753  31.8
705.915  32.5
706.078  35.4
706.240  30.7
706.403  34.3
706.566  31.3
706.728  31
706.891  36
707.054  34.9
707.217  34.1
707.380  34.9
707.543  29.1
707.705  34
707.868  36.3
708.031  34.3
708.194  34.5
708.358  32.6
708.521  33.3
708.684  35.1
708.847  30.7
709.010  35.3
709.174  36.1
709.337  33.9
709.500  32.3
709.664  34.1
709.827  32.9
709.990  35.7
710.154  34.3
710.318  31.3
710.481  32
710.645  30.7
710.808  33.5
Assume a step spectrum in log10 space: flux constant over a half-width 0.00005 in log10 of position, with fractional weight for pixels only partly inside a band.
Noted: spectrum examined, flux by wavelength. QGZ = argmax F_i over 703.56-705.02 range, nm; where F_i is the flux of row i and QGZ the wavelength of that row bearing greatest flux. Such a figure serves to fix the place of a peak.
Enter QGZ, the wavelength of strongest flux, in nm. 704.941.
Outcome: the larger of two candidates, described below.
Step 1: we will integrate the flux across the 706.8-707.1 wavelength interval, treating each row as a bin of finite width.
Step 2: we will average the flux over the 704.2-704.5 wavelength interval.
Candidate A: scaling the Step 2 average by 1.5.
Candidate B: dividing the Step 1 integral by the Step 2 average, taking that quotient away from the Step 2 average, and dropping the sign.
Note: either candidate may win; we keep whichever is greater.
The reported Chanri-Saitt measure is 51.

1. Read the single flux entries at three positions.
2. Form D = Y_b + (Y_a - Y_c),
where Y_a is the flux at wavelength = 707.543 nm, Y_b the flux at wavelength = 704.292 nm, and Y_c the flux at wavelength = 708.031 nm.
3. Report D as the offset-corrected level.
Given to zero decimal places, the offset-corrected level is 29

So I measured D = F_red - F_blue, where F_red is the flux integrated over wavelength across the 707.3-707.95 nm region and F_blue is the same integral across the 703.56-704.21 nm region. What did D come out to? 1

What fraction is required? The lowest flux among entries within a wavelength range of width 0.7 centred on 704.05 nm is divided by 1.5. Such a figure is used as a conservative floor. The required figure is 21.1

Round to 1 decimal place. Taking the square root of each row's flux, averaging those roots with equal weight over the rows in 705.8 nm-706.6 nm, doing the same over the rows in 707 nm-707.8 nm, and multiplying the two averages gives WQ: 33.1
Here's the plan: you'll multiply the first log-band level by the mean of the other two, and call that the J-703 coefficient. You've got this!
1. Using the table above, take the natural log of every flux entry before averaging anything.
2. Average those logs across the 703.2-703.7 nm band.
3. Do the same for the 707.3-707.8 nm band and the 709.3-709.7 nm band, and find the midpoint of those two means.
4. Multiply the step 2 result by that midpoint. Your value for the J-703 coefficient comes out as 12.2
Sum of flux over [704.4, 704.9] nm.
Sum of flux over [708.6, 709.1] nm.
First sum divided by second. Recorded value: 1.0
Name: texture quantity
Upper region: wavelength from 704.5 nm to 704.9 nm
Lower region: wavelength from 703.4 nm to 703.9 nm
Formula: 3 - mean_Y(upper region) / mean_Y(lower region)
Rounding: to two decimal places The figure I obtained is 1.96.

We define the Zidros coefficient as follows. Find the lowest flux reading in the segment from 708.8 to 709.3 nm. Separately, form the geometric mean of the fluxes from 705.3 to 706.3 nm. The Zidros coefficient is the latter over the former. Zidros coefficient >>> 1.07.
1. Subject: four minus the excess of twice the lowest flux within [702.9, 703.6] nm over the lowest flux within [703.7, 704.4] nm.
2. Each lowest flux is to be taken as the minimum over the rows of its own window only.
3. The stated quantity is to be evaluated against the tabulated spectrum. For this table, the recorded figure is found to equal -29.7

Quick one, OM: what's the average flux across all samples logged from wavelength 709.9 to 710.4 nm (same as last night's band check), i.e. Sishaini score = 33.8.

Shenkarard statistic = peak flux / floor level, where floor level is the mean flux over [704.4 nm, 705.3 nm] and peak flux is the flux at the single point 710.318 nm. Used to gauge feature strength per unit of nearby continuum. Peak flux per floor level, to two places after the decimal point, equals 0.95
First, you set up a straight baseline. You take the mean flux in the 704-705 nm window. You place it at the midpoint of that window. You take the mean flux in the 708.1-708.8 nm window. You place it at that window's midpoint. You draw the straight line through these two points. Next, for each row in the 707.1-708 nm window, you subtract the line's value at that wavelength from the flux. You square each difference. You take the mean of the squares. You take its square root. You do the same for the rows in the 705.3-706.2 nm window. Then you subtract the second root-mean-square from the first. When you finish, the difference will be 1.1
